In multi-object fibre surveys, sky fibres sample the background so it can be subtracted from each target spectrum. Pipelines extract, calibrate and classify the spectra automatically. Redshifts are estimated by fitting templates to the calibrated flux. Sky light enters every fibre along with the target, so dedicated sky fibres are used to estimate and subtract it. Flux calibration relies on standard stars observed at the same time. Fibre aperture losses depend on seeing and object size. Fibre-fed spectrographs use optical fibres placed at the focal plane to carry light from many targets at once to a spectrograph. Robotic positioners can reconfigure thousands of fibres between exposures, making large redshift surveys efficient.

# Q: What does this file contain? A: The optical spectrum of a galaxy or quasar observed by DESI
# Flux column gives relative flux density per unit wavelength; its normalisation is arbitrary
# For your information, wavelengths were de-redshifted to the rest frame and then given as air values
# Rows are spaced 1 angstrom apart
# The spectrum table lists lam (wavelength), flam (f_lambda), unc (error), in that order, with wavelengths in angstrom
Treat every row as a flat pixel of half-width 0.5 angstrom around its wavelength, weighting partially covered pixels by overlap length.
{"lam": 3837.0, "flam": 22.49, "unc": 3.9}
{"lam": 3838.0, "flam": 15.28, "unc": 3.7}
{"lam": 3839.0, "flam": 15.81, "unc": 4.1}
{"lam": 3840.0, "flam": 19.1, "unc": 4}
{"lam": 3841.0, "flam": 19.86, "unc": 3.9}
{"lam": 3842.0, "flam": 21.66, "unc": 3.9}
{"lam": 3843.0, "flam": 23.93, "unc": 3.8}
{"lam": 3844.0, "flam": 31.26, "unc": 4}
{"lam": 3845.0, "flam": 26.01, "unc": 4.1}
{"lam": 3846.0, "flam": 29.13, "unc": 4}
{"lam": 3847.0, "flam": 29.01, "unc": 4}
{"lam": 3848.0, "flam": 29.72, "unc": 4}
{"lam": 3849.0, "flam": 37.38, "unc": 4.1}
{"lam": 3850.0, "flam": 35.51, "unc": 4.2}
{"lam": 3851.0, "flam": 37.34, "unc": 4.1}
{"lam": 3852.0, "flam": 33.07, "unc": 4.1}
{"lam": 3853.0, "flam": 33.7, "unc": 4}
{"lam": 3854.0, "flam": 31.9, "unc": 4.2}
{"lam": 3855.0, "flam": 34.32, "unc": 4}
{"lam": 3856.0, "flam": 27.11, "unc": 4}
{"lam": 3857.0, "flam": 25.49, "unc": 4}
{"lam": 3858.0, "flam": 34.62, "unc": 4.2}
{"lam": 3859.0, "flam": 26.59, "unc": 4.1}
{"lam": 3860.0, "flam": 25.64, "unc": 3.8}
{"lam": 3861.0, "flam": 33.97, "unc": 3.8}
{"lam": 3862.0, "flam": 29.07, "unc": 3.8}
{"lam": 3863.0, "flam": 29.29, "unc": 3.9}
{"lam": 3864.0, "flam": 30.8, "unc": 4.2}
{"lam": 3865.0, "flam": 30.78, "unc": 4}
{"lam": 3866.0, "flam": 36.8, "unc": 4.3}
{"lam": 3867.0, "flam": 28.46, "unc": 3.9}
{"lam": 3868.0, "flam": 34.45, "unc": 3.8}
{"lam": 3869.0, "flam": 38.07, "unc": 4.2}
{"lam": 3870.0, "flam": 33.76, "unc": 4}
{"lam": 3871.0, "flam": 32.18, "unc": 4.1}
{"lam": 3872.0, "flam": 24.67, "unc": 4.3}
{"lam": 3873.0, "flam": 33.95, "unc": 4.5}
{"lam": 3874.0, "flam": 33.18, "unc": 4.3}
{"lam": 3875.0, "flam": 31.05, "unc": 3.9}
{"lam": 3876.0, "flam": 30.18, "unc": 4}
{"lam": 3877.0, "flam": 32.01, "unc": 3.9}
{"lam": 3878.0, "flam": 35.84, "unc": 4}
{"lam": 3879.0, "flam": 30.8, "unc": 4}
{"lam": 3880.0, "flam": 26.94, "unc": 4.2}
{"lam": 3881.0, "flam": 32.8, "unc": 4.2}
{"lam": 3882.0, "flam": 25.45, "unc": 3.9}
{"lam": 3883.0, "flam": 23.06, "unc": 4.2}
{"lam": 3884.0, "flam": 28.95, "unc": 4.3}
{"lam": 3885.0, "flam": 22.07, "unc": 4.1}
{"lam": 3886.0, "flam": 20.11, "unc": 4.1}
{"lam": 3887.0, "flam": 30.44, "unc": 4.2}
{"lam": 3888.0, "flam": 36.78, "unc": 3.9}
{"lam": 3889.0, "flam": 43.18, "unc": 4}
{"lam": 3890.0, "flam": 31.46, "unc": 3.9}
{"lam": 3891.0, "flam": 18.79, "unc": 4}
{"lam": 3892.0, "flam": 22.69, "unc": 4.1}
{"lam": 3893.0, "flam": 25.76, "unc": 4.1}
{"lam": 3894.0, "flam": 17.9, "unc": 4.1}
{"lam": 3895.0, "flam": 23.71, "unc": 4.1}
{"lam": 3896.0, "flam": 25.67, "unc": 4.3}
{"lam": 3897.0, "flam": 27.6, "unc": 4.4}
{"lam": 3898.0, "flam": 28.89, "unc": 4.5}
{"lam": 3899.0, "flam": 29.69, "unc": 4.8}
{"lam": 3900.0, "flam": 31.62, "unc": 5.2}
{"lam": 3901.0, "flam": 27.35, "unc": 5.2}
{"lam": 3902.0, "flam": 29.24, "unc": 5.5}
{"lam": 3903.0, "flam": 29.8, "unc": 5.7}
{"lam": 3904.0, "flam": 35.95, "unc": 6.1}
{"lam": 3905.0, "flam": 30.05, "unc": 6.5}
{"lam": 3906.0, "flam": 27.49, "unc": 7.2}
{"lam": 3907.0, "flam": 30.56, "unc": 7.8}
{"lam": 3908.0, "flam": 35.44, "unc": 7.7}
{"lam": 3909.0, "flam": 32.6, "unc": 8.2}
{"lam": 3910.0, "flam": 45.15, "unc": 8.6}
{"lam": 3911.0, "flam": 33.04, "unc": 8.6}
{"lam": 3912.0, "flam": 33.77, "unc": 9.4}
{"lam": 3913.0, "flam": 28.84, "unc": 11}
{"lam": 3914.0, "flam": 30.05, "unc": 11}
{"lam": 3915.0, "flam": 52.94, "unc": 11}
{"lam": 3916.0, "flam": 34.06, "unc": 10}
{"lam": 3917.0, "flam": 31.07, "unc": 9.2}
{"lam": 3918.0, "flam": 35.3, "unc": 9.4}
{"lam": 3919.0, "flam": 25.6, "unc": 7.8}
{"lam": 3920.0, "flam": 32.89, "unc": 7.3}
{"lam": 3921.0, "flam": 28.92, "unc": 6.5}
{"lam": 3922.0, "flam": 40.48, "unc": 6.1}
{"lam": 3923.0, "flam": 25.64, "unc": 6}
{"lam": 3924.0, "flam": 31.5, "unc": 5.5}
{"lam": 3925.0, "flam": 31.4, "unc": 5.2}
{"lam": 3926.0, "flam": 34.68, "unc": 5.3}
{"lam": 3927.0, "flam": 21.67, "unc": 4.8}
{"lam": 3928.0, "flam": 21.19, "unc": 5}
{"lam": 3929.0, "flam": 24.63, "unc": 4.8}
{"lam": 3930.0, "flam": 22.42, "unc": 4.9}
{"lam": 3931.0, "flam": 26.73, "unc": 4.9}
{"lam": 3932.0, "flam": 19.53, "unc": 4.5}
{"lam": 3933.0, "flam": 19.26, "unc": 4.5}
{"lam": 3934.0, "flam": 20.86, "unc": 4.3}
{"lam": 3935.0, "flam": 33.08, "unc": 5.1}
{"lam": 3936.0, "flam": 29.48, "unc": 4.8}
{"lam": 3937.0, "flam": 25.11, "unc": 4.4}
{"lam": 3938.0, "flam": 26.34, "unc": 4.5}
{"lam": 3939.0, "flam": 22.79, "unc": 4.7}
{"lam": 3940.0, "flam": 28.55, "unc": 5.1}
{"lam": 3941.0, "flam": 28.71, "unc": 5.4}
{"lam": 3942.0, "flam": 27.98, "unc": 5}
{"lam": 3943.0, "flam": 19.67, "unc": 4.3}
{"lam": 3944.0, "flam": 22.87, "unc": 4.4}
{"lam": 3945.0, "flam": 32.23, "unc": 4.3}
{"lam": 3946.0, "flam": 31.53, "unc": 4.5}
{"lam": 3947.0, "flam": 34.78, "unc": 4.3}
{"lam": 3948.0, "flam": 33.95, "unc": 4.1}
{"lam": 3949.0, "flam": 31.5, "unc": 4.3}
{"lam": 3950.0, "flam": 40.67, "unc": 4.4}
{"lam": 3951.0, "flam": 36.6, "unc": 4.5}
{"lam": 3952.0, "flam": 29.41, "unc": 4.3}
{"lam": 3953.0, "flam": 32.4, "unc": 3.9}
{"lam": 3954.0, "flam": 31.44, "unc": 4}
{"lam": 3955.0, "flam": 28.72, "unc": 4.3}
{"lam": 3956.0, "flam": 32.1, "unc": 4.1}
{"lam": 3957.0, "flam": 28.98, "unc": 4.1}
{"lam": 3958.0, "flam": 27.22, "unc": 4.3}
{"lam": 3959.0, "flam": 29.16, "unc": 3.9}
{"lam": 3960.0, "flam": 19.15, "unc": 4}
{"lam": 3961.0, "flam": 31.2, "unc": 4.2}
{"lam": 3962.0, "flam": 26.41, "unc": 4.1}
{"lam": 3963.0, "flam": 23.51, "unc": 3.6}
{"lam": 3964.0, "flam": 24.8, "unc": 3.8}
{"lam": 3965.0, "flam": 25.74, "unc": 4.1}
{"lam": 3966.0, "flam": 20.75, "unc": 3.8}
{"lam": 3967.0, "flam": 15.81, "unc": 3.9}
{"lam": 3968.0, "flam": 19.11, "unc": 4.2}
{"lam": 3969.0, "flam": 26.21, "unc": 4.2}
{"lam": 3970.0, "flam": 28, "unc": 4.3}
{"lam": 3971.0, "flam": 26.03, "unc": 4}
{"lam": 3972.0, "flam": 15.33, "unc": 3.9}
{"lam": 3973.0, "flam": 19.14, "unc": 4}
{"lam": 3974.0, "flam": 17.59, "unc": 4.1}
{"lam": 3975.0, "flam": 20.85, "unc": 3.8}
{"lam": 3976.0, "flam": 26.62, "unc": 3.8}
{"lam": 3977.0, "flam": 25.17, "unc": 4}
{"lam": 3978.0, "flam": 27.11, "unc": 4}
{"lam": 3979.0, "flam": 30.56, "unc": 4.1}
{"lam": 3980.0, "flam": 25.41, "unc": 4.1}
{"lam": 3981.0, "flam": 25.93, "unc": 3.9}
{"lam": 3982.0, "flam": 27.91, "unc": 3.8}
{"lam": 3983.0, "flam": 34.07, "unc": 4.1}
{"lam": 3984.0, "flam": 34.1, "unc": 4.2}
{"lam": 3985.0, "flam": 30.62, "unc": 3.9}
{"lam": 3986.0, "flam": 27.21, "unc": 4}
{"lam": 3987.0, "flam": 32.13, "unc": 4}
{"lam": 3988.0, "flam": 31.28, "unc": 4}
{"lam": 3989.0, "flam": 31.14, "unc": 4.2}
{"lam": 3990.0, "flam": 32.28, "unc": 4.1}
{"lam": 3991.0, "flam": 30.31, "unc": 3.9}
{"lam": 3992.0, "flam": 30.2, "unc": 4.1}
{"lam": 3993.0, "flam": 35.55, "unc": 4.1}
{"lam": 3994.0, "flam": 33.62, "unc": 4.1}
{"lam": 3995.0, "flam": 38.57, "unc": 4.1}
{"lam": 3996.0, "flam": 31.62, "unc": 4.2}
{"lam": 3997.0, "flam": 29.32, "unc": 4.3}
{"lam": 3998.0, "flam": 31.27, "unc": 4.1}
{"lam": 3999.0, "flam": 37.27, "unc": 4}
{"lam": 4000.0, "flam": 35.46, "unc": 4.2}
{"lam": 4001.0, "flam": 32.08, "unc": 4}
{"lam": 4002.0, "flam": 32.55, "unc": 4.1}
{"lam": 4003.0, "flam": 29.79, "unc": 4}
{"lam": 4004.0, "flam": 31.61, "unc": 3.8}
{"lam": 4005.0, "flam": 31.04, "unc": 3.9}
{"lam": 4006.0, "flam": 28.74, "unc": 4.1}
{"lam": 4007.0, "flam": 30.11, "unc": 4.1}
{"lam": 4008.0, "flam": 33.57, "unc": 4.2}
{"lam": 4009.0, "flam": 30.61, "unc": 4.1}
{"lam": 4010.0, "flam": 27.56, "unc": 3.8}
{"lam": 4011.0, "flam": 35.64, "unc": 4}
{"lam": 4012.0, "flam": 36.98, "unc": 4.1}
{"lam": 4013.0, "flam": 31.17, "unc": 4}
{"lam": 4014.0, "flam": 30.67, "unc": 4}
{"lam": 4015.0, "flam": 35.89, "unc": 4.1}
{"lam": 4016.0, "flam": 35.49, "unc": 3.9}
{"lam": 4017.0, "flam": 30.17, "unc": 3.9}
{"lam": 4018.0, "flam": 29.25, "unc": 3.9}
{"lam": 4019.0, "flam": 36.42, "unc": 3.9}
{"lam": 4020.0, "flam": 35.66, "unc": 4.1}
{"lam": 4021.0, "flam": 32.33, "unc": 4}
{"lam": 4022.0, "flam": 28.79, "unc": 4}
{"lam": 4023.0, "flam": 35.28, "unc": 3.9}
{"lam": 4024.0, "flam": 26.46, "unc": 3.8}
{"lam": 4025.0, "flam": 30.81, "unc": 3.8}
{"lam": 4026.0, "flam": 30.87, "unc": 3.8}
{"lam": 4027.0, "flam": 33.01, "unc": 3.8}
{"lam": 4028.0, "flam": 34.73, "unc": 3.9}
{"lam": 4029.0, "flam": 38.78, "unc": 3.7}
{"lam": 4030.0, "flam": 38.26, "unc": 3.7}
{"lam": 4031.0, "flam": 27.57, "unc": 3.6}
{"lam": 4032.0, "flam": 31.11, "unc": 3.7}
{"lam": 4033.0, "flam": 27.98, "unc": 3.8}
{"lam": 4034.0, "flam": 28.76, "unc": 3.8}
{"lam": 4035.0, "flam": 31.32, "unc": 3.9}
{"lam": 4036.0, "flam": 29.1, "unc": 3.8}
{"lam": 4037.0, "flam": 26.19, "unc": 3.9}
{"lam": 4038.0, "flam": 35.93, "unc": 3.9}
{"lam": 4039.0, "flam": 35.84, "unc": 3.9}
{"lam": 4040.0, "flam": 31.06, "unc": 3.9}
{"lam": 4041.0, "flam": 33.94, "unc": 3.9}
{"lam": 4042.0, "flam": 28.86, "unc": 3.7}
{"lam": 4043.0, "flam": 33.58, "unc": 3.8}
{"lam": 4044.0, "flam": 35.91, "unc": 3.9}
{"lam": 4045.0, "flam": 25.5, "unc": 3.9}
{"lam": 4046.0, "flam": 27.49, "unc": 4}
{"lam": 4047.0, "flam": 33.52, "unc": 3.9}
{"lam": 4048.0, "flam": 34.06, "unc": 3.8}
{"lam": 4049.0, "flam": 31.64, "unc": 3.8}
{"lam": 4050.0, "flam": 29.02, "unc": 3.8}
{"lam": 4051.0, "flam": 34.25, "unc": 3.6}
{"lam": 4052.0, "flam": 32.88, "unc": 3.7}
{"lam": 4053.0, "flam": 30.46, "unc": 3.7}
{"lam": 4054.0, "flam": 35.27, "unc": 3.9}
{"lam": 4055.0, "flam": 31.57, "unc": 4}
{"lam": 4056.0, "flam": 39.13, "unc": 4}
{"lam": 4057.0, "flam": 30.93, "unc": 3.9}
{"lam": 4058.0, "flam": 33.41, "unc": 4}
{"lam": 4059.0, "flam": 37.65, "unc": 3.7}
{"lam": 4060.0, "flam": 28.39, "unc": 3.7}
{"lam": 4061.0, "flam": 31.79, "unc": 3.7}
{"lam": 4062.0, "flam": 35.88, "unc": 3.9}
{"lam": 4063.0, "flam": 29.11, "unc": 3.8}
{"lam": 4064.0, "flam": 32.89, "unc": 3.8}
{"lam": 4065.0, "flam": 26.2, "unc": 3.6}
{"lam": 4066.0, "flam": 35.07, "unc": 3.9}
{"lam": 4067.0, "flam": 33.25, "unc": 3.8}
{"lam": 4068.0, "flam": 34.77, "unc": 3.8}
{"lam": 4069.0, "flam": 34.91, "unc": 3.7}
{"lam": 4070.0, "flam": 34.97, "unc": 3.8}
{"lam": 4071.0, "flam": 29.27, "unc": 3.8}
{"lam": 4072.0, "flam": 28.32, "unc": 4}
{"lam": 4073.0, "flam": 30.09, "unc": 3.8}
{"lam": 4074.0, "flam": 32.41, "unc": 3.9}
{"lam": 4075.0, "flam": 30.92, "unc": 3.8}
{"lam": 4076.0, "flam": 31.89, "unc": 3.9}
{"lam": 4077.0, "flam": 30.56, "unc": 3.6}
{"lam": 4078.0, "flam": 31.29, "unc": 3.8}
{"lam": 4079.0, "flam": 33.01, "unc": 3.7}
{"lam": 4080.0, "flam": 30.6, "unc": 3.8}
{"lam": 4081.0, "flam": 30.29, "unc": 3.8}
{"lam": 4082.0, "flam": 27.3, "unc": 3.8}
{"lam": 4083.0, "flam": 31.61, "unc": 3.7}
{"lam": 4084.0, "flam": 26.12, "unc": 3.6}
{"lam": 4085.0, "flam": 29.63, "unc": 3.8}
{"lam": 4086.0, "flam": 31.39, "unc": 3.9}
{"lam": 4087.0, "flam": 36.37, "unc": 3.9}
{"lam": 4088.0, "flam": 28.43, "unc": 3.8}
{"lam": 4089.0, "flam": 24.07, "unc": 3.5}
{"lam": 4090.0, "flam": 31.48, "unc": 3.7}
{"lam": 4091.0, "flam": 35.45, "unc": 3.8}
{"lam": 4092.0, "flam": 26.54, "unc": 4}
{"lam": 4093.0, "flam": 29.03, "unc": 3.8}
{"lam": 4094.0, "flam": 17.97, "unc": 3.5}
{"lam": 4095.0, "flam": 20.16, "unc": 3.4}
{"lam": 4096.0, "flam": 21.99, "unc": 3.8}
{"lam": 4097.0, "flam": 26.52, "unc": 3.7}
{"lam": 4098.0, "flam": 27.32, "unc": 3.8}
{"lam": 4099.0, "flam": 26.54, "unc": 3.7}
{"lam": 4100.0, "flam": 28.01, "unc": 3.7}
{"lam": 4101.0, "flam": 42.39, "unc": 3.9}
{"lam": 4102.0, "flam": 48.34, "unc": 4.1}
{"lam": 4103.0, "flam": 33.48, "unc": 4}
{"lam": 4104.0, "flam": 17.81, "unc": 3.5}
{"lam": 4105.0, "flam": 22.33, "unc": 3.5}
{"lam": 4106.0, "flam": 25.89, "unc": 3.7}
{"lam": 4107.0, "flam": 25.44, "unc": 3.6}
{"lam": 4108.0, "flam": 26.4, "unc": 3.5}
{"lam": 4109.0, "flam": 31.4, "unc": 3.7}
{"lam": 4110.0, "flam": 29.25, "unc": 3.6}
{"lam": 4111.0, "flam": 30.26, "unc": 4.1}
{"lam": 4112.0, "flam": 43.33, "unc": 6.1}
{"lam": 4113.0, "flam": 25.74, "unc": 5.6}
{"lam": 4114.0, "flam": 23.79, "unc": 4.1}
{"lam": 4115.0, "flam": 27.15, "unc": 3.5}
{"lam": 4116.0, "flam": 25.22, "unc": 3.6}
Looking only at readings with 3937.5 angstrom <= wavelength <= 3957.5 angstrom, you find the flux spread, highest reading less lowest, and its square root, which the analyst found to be 4.6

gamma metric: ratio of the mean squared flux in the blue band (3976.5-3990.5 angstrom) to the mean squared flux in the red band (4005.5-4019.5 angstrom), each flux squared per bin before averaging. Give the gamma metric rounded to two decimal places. 0.84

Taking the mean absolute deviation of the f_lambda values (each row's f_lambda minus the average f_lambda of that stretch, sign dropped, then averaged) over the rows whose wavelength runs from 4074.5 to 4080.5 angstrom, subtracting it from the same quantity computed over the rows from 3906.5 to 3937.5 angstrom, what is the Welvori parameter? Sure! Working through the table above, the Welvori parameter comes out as 4.7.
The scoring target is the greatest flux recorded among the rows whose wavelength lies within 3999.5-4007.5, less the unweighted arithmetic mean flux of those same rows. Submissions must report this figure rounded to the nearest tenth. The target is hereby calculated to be 4.0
